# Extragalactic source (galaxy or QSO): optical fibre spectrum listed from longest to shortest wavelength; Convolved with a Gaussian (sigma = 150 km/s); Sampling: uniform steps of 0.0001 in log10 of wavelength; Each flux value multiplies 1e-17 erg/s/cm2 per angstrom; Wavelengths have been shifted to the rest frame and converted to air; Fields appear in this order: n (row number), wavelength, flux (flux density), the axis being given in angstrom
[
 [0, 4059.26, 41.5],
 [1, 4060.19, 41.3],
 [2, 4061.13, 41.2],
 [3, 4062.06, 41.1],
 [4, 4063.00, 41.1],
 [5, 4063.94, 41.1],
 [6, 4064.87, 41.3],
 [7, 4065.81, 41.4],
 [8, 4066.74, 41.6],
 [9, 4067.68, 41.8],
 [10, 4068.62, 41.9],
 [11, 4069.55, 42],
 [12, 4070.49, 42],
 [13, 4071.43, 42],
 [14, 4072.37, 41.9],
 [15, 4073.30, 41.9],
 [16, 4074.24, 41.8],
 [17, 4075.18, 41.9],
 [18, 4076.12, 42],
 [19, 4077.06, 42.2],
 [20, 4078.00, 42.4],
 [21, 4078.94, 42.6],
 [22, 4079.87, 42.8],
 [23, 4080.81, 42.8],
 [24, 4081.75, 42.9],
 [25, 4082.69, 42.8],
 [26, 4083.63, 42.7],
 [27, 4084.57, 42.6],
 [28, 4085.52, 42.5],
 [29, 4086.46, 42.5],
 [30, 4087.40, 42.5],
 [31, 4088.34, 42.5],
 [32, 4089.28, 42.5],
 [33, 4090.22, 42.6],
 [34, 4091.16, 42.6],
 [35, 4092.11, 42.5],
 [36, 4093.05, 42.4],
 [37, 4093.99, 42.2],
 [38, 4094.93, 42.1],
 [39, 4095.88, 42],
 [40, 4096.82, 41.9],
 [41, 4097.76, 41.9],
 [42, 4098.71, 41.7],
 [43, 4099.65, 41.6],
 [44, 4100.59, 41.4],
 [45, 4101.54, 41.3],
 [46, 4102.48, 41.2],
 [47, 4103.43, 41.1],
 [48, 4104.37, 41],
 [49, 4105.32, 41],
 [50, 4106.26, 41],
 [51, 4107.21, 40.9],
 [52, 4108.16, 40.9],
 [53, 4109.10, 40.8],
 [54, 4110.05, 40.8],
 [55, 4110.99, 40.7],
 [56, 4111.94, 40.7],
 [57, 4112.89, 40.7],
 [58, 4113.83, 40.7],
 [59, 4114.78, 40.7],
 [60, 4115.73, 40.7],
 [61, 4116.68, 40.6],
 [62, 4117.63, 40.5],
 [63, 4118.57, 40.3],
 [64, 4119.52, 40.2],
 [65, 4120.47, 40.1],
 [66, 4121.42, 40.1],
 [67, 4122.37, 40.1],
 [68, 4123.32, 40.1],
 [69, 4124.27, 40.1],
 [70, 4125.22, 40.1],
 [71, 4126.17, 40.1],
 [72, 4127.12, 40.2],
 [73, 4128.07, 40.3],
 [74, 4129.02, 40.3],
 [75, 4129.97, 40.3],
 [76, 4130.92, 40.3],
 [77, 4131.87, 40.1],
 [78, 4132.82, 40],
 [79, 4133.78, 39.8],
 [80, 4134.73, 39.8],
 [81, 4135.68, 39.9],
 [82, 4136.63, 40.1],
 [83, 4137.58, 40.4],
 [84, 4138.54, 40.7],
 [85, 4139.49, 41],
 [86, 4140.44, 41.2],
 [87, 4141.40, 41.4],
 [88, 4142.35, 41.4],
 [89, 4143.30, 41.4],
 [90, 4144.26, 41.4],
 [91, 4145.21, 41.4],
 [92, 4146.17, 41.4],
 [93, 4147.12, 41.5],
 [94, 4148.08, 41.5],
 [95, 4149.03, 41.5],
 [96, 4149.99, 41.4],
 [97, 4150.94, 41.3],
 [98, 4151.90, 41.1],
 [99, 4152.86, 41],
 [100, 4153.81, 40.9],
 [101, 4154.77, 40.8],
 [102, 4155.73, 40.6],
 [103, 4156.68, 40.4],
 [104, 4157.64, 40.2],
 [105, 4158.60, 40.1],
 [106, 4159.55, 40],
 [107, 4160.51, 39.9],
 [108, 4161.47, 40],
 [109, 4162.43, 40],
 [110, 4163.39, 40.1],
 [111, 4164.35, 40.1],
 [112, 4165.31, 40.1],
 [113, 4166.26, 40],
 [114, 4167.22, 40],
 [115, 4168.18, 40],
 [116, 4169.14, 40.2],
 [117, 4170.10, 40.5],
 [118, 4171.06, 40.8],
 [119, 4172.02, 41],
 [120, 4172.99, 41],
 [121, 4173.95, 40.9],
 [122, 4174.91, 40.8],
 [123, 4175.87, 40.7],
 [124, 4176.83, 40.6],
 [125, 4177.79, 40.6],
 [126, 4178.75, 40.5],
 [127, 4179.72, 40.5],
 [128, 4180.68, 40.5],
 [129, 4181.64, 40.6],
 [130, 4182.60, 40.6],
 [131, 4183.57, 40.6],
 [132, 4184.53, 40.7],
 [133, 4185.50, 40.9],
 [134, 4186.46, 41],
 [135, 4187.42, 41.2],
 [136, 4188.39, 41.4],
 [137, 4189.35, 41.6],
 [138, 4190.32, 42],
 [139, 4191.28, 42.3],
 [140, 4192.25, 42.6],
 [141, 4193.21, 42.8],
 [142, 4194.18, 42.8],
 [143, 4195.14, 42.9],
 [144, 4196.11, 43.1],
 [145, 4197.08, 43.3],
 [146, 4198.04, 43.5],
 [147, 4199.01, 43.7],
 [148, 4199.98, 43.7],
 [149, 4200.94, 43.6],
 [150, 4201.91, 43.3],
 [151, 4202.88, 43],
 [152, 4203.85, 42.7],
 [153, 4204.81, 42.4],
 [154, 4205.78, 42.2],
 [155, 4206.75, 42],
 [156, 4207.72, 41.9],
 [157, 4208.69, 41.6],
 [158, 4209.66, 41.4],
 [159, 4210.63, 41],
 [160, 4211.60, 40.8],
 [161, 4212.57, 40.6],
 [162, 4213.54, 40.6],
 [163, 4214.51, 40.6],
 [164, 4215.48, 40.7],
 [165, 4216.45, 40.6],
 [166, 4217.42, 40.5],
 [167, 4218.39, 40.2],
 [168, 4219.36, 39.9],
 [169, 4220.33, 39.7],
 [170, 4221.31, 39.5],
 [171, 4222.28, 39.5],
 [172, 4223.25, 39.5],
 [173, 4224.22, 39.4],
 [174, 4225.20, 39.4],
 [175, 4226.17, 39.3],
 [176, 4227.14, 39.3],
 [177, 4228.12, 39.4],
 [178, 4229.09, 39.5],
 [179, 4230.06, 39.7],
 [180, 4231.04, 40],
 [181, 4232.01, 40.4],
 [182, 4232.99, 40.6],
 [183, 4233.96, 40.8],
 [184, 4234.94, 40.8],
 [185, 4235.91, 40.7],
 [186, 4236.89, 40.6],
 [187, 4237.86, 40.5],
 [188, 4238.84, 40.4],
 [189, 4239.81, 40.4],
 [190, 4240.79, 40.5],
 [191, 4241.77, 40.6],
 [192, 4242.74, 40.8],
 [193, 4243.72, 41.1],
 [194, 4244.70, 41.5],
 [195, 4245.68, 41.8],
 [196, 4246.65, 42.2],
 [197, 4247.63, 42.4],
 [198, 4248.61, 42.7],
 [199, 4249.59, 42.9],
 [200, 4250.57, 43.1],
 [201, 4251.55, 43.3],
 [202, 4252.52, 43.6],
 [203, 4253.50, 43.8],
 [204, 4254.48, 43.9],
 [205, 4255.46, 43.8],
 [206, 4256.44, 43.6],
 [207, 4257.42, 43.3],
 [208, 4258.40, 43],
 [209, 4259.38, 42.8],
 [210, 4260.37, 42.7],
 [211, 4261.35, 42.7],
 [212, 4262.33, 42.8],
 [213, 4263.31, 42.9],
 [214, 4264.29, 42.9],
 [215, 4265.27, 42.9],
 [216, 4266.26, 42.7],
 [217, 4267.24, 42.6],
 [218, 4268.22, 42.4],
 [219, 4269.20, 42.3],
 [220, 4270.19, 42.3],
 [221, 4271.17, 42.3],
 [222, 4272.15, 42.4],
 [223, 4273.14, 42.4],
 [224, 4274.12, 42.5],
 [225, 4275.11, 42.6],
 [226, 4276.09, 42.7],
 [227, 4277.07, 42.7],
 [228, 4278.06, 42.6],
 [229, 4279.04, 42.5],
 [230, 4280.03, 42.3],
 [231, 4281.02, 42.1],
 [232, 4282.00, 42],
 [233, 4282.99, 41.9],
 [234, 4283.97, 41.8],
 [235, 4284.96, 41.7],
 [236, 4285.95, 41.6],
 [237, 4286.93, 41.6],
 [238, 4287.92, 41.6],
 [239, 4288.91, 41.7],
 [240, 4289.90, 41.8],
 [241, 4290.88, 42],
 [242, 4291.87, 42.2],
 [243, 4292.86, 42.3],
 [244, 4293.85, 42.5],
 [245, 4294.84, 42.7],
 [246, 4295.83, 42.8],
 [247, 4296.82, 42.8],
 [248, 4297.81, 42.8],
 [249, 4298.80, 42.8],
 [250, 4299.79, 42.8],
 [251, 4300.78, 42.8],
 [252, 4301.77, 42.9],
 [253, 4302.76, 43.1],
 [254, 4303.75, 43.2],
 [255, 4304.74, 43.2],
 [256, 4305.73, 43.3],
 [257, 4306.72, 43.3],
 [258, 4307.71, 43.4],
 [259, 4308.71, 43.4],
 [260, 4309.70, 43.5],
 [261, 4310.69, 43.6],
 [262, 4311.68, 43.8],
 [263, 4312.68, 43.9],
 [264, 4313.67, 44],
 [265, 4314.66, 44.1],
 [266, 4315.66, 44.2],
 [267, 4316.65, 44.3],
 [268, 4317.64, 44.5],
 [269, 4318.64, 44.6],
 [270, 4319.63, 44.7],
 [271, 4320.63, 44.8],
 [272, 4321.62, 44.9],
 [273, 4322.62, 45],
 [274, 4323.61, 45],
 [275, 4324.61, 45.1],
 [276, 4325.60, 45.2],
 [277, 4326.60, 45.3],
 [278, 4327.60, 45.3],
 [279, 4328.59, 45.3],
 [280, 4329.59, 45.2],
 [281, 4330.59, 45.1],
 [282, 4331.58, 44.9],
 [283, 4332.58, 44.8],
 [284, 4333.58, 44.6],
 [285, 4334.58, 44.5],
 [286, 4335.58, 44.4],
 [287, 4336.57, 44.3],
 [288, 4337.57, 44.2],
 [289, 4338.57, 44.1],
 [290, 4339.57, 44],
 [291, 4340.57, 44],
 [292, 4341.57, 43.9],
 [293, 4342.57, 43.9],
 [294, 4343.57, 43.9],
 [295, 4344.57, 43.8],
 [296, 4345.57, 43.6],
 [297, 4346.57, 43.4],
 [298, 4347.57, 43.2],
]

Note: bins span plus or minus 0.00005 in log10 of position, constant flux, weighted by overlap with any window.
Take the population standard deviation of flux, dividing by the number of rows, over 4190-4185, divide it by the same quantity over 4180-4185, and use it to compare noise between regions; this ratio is 4.0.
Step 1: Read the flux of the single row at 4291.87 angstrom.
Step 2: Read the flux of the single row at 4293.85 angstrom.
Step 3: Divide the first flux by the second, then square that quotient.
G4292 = 0.99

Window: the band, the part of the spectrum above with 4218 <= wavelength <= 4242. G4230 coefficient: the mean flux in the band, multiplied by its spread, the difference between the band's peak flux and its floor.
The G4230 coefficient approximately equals 60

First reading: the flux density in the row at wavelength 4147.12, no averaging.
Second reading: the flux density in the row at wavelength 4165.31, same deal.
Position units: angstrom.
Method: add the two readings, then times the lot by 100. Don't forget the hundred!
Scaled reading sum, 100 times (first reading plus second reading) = 8160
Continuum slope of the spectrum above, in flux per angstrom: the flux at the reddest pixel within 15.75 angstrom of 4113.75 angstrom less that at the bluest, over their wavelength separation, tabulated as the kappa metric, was -0.05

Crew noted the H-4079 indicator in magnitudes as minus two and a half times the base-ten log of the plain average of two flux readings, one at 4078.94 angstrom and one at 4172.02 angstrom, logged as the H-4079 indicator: -4.05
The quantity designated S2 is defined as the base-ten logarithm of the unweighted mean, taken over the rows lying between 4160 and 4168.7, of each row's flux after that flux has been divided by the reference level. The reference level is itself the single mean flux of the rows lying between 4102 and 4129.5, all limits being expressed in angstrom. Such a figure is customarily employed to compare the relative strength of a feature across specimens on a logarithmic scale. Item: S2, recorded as -0.006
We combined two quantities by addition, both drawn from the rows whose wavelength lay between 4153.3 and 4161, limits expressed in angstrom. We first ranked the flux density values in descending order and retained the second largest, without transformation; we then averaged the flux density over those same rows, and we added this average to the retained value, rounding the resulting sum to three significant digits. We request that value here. 81.2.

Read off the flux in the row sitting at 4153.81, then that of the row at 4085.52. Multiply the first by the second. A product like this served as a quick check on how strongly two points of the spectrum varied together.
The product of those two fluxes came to 1738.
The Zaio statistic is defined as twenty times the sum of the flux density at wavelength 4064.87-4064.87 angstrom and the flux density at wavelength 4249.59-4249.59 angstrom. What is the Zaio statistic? 1684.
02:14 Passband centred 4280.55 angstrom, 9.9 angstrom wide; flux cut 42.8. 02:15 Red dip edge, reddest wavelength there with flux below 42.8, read 4284.96 angstrom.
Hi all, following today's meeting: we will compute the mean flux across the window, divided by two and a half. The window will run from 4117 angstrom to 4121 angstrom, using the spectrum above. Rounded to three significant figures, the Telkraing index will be 16.1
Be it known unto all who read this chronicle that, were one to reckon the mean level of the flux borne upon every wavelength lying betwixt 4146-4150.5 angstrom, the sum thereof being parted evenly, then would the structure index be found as 41.5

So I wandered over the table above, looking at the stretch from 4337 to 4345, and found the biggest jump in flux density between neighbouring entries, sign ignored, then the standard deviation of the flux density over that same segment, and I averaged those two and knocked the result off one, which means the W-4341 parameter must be 0.9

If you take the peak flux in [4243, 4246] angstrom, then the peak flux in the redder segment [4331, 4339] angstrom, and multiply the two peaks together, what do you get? 1877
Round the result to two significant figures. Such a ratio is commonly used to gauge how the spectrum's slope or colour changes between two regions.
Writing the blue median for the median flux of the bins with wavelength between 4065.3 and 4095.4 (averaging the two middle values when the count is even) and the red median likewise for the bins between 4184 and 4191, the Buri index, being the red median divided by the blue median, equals 0.97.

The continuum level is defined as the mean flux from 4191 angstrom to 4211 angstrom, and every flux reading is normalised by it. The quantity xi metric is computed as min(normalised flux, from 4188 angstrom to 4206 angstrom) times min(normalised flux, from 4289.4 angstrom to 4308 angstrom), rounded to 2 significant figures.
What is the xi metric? 0.95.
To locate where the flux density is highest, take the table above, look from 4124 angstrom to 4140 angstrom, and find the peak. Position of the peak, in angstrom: 4139.49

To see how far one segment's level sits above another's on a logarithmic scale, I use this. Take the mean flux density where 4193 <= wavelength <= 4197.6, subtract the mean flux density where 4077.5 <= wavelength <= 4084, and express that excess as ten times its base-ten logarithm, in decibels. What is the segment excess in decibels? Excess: -6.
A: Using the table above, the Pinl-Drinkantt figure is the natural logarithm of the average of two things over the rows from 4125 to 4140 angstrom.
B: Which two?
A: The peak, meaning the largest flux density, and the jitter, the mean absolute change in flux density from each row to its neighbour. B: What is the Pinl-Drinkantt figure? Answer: 3.02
